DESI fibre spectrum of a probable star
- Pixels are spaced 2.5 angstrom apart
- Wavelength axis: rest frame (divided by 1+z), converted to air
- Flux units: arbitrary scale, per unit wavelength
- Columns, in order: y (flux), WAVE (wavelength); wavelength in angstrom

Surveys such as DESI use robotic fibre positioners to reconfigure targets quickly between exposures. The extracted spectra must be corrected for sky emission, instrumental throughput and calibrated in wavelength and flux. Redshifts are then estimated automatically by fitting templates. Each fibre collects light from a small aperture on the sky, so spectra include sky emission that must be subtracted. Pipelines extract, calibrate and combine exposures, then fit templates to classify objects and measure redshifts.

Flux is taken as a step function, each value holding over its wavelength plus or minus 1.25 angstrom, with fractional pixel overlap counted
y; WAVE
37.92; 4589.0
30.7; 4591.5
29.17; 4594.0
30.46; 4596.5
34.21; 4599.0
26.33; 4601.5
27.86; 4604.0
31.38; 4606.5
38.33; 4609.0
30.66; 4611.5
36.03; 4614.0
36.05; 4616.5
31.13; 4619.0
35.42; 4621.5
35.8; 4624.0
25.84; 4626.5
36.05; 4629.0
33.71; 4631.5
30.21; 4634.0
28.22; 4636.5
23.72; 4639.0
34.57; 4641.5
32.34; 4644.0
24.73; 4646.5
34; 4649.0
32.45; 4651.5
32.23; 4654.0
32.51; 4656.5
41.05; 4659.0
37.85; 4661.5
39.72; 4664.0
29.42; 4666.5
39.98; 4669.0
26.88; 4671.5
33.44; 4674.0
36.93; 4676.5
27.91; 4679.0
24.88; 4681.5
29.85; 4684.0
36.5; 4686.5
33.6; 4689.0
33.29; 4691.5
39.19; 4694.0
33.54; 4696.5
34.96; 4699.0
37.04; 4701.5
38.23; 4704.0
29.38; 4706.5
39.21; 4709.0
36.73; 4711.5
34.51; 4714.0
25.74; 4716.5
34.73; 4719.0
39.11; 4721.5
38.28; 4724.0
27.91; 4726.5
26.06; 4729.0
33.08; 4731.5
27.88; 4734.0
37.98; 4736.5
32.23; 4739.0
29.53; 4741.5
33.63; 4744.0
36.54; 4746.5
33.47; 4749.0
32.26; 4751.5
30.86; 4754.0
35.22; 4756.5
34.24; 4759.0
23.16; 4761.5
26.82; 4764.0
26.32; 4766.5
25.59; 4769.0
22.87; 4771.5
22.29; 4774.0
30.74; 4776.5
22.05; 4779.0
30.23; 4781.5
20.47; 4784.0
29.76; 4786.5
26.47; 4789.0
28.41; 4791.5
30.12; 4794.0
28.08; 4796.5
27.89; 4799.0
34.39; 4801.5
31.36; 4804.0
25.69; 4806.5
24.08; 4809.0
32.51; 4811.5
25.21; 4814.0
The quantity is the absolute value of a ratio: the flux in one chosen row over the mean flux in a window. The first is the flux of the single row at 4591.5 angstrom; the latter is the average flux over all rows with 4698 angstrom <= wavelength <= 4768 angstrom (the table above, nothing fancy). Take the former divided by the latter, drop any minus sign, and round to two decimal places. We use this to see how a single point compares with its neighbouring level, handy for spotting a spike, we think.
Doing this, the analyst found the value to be 0.94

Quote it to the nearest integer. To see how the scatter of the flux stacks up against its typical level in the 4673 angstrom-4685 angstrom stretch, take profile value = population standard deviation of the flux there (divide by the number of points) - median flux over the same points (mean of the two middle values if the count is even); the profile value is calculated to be -26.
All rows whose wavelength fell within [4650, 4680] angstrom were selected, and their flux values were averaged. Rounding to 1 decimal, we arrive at 34.2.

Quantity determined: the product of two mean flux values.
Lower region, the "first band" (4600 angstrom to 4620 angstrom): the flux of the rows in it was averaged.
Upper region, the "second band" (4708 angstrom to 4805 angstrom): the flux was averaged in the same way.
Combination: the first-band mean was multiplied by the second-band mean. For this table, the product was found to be 980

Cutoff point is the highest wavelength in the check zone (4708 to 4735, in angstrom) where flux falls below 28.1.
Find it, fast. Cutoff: 4734.0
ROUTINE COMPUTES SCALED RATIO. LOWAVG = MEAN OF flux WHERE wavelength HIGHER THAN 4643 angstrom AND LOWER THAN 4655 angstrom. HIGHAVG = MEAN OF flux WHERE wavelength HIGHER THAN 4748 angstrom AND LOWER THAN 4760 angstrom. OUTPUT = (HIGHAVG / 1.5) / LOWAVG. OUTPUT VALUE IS 0.71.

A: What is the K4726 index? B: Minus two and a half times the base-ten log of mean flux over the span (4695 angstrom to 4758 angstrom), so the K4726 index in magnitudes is -3.81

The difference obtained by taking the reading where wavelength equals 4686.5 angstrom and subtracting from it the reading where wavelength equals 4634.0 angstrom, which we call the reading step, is 6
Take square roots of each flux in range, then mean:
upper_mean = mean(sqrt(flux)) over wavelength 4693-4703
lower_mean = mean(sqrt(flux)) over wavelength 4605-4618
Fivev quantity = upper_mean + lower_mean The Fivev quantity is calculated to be 11.9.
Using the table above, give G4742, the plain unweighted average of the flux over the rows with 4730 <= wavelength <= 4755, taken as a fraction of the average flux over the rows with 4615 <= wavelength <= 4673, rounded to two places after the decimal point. 1.00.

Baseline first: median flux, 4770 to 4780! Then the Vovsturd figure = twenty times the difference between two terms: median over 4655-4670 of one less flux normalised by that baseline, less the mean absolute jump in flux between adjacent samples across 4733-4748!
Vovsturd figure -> -117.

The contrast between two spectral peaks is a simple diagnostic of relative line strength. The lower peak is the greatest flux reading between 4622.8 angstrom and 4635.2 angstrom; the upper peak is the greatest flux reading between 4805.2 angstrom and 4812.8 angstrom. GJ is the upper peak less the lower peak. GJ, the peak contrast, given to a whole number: -4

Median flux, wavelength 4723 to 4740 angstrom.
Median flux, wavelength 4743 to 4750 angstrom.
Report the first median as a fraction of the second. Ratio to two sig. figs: 0.96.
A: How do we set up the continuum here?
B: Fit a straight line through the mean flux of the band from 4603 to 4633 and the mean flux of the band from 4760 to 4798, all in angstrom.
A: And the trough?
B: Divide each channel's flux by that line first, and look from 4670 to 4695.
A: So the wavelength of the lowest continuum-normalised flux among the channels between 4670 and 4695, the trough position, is 4681.5 angstrom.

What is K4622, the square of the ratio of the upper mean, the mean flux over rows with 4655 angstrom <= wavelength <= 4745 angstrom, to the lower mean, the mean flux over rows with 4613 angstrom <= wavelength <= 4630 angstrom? 1.00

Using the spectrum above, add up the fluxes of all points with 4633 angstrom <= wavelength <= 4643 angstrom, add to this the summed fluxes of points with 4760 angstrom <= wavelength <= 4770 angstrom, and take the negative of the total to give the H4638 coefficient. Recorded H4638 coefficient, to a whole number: -219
